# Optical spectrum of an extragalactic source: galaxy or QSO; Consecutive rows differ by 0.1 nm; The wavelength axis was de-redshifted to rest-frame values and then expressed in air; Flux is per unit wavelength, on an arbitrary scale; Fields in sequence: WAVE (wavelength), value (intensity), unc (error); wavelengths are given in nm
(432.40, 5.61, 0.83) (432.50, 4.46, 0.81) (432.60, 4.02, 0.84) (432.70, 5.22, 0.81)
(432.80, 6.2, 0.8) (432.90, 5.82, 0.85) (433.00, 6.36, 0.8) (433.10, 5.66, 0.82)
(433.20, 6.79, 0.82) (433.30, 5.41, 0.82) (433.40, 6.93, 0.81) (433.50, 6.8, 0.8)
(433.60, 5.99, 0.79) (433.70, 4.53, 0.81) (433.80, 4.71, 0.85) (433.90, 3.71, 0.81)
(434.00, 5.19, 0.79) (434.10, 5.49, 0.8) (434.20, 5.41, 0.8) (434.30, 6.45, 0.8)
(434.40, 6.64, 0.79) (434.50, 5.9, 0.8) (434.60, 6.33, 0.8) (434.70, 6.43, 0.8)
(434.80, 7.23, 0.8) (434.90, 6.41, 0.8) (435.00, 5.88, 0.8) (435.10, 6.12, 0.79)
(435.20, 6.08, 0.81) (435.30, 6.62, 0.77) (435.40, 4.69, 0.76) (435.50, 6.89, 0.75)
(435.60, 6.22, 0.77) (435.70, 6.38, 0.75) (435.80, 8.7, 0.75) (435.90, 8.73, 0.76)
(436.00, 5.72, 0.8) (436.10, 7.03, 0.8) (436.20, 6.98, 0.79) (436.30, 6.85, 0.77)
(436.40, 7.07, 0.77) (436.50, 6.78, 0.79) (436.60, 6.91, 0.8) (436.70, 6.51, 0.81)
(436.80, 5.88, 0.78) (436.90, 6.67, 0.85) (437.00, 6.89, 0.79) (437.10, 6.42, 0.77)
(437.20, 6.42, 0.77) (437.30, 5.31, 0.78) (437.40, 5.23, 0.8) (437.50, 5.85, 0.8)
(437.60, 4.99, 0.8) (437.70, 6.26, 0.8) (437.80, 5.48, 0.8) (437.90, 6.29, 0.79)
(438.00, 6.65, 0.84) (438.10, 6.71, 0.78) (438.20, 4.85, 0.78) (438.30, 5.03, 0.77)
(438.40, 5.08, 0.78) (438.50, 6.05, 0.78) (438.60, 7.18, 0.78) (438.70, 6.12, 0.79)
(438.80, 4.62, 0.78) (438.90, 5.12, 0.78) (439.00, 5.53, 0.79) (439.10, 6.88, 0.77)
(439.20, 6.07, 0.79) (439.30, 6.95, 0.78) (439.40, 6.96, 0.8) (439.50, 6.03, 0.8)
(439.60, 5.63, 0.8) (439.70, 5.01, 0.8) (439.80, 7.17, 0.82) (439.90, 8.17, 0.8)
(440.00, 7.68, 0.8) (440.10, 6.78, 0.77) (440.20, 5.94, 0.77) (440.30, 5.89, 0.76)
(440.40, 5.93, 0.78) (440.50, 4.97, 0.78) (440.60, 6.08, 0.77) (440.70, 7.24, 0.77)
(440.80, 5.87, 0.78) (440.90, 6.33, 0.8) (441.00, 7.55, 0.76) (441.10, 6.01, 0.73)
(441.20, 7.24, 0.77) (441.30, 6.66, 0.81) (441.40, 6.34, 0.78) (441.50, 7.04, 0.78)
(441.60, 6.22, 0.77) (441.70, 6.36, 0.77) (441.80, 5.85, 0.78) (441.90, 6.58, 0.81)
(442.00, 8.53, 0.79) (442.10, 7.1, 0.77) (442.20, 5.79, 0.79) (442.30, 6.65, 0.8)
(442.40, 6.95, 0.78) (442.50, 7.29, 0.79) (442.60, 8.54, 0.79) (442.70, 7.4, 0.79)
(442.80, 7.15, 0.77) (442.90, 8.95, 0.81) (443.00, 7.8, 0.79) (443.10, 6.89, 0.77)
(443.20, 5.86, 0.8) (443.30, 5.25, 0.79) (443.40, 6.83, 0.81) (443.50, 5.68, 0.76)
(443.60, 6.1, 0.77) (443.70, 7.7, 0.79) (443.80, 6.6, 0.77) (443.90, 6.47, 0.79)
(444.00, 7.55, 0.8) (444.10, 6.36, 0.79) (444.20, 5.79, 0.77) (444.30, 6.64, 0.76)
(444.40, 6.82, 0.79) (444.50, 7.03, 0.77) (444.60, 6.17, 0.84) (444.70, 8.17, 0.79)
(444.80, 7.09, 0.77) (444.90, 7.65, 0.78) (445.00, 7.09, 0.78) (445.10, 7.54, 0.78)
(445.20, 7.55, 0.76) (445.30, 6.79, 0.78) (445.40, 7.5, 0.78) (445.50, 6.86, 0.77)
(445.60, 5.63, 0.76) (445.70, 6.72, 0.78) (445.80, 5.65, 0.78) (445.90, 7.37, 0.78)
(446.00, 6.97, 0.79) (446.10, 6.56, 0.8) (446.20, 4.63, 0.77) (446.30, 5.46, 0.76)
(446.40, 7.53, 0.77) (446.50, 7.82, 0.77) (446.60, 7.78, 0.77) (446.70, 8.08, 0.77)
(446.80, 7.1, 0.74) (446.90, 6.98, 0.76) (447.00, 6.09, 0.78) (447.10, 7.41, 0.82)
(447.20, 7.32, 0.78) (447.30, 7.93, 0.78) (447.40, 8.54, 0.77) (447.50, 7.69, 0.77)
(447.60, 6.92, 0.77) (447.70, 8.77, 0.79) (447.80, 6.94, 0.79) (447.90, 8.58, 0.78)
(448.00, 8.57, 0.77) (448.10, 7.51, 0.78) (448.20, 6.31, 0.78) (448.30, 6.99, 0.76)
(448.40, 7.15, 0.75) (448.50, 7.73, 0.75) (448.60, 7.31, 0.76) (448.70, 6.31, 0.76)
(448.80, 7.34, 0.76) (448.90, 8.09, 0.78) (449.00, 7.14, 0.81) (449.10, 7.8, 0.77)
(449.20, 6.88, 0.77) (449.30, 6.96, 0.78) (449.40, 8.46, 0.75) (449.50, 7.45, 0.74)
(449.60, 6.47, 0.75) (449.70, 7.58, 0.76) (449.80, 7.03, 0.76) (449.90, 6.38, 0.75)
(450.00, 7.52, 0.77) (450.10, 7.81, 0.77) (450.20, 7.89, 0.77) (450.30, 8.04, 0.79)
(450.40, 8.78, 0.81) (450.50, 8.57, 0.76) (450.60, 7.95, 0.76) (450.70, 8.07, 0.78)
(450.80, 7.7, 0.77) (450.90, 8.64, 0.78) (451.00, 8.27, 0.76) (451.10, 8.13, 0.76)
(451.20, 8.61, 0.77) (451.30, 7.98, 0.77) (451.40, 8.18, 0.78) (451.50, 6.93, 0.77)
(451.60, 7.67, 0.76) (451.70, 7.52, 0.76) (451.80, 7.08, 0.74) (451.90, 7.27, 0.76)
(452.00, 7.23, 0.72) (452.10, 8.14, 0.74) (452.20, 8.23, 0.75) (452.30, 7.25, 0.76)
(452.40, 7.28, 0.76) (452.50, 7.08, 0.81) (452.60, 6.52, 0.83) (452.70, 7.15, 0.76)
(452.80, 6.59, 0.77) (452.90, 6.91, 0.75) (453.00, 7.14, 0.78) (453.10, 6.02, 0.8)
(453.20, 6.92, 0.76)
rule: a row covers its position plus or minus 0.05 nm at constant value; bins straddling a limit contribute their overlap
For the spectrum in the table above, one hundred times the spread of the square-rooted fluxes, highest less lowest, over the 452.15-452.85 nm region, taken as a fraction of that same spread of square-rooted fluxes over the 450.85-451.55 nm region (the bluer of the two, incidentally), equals 103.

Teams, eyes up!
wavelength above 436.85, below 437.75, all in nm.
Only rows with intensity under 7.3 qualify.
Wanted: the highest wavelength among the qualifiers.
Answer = 437.70 nm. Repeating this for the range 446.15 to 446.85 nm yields 446.80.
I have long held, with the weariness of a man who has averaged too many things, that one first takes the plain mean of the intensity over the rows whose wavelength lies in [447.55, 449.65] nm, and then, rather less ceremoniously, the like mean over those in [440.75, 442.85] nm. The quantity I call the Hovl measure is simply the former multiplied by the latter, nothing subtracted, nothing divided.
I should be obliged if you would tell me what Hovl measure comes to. 50.6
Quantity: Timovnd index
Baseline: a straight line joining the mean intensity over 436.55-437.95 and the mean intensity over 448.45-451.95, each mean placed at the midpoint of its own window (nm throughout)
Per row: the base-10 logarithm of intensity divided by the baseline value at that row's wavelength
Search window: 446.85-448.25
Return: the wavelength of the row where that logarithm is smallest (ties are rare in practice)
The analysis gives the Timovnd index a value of 447.00 nm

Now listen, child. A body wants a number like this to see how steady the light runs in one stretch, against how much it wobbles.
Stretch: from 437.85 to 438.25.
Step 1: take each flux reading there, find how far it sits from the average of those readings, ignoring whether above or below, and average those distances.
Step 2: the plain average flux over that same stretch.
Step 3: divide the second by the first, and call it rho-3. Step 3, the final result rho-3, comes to 10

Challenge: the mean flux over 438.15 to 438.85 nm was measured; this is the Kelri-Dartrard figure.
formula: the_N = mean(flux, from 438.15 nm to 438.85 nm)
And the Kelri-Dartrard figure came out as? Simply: 5.6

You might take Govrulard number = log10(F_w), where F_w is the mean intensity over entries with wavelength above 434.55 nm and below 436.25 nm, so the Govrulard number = 0.82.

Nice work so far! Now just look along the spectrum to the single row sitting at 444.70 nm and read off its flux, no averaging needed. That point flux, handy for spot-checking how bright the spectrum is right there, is 8.17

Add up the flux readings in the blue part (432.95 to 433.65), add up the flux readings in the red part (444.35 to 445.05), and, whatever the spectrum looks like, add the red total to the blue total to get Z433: 94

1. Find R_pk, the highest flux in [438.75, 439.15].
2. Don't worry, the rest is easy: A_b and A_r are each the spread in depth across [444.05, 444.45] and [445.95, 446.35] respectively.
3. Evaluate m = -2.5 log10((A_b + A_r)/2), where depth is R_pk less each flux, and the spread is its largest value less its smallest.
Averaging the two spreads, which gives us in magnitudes -0.6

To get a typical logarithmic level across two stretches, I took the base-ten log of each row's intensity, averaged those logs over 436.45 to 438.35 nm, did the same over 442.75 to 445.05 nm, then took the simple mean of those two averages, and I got 0.81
